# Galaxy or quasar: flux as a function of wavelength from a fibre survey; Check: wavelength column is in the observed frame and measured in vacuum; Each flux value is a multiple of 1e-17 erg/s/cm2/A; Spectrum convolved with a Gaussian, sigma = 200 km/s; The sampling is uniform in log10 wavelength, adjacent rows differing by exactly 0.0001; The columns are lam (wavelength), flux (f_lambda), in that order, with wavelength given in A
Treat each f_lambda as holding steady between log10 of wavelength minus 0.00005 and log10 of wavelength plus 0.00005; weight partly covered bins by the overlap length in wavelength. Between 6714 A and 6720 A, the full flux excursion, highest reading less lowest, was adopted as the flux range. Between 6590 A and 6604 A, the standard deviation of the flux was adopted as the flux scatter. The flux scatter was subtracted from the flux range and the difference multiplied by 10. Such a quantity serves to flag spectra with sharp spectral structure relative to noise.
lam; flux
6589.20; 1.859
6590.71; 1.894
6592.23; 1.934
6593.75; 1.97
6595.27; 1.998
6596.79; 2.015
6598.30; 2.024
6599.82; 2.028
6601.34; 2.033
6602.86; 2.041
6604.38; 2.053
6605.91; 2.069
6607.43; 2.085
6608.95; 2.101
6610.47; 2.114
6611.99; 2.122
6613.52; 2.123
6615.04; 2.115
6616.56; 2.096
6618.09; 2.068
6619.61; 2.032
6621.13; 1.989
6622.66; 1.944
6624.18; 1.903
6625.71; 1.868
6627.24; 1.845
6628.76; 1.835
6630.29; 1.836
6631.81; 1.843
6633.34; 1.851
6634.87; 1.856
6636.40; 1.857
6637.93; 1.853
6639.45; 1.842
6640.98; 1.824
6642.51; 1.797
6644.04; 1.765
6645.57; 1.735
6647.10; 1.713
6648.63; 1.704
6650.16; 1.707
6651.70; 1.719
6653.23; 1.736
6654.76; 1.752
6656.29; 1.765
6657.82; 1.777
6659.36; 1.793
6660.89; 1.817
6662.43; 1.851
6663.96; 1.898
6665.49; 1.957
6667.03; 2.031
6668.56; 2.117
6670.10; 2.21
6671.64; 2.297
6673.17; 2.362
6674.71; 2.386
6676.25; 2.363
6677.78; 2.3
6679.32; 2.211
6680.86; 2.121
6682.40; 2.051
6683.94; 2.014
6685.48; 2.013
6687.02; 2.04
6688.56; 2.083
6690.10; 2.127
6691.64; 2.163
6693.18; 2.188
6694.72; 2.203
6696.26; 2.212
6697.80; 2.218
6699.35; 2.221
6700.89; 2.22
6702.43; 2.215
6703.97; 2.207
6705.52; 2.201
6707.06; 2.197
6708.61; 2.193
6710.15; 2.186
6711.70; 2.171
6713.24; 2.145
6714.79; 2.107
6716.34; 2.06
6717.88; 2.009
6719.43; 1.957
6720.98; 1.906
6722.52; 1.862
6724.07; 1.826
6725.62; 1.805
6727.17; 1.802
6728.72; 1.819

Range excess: 1.0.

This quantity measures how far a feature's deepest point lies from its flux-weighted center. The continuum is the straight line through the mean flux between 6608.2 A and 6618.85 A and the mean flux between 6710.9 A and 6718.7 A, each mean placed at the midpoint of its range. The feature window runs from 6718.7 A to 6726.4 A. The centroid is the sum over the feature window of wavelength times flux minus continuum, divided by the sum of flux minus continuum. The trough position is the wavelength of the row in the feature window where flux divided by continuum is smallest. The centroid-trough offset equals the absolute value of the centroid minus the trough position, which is 2.6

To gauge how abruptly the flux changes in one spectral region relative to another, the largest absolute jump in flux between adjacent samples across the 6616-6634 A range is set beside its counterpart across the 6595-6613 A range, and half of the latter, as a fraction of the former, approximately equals 0.19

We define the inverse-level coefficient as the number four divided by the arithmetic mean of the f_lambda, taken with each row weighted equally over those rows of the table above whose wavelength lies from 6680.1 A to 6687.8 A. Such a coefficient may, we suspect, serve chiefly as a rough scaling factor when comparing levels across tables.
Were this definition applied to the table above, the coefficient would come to 2.0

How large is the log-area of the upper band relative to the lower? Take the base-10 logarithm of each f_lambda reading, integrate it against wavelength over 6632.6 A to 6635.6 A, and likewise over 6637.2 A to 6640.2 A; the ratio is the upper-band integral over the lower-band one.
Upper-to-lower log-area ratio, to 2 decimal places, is 1.00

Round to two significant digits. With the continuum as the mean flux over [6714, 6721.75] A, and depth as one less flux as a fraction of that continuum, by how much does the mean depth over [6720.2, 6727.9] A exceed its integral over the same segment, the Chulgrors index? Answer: -0.56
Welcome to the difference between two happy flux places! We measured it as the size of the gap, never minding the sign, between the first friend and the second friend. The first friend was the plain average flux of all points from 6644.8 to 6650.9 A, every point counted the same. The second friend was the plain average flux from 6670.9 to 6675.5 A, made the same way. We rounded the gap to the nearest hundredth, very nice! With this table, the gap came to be 0.63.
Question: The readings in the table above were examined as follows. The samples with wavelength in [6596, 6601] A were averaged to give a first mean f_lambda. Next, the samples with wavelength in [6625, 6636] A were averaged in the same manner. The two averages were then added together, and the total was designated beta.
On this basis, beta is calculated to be 3.9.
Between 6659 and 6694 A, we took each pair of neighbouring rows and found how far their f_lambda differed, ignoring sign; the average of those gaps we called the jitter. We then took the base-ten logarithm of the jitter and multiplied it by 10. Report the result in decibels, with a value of -12.9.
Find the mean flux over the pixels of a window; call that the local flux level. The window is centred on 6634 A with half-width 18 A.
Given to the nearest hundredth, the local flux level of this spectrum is 1.85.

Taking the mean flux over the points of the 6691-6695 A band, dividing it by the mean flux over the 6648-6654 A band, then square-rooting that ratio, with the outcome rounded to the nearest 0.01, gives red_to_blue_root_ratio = 1.13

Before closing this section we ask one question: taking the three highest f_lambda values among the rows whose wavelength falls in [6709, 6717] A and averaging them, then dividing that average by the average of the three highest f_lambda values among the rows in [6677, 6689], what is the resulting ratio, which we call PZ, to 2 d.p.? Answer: 0.98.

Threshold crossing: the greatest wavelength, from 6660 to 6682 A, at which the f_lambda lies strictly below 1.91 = 6663.96 A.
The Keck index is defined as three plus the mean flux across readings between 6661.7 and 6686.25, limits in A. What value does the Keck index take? 5.14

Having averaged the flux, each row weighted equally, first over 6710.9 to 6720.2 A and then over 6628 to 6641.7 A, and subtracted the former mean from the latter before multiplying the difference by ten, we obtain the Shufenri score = -2.3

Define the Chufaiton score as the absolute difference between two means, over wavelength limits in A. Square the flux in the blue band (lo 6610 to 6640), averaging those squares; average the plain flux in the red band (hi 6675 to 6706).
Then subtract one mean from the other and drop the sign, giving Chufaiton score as 1.6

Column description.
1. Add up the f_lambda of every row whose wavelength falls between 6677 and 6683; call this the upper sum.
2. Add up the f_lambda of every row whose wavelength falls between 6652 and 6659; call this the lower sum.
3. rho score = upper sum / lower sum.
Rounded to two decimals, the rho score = 1.24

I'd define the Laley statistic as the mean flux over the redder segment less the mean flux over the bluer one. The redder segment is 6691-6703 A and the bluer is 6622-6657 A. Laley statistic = 0.4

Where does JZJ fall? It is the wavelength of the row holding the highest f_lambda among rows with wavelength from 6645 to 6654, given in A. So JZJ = 6653.23 A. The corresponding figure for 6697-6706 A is 6699.35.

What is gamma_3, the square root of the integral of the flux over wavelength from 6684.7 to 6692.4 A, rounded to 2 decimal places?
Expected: 4.01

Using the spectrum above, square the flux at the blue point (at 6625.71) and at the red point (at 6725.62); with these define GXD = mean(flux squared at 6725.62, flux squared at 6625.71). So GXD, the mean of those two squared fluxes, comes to 3.37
